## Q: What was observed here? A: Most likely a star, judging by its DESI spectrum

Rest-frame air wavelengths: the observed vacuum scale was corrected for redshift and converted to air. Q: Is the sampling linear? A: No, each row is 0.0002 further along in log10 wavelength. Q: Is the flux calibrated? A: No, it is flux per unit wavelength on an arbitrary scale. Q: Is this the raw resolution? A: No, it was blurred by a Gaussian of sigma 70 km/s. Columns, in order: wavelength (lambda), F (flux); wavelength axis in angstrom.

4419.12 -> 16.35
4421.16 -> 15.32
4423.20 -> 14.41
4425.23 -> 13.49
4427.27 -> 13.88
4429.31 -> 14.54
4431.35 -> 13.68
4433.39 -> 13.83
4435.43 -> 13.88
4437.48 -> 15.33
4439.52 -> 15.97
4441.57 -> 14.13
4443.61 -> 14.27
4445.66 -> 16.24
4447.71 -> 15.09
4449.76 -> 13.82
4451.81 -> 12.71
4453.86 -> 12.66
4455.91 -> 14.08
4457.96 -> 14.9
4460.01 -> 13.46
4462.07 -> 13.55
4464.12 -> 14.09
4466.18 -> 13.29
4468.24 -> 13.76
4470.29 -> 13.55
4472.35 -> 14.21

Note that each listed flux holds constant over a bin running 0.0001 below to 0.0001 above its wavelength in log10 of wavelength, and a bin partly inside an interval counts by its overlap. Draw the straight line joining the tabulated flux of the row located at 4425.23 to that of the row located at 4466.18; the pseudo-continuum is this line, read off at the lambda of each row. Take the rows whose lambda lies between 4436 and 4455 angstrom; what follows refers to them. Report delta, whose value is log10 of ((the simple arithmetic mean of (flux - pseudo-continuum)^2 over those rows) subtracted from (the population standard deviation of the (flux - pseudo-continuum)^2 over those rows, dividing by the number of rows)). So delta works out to -0.78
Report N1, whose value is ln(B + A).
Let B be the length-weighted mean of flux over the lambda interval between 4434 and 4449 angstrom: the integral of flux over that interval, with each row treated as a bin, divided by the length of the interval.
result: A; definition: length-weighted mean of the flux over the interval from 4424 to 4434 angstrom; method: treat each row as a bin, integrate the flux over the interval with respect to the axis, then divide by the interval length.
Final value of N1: 3.36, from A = 13.9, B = 14.9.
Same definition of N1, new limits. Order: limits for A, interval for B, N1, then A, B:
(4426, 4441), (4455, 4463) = 3.35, 14.4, 14.0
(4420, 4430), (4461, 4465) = 3.34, 14.3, 13.8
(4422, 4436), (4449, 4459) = 3.32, 14.0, 13.6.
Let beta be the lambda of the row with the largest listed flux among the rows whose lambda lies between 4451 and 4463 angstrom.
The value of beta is 4457.96 angstrom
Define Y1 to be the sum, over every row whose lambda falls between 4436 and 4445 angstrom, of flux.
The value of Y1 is 60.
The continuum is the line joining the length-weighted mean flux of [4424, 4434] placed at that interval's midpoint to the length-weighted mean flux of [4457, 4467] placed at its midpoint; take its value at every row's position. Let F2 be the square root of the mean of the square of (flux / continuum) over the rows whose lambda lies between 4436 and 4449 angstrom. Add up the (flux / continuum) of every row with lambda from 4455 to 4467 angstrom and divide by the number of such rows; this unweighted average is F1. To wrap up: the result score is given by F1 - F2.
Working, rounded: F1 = 1.00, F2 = 1.09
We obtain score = -0.09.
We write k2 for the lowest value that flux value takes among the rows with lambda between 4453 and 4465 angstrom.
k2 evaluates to 12.66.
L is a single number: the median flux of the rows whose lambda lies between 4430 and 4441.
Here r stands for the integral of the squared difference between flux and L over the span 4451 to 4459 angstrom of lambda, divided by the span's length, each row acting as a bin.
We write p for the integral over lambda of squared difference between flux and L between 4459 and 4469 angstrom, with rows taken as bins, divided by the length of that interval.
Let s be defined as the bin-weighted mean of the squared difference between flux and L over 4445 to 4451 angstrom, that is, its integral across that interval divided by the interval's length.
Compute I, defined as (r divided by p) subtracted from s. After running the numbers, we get -4.8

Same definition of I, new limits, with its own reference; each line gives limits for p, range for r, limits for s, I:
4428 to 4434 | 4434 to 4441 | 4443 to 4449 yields -9.2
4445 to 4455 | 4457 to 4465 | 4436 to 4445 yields 1.6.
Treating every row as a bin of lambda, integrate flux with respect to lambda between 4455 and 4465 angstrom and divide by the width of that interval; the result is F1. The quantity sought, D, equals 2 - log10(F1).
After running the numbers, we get 0.853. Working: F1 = 14.0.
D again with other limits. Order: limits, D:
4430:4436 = 0.859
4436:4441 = 0.815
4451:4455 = 0.895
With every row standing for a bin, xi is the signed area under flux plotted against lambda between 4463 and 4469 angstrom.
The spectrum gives 82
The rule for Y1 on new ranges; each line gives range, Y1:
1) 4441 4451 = 74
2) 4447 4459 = 83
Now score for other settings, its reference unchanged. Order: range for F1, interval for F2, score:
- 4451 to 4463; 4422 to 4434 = -0.03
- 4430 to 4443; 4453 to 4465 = 0.05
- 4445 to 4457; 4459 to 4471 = 0.03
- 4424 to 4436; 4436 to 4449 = -0.10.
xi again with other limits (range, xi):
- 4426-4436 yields 140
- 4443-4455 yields 169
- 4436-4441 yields 77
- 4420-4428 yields 115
